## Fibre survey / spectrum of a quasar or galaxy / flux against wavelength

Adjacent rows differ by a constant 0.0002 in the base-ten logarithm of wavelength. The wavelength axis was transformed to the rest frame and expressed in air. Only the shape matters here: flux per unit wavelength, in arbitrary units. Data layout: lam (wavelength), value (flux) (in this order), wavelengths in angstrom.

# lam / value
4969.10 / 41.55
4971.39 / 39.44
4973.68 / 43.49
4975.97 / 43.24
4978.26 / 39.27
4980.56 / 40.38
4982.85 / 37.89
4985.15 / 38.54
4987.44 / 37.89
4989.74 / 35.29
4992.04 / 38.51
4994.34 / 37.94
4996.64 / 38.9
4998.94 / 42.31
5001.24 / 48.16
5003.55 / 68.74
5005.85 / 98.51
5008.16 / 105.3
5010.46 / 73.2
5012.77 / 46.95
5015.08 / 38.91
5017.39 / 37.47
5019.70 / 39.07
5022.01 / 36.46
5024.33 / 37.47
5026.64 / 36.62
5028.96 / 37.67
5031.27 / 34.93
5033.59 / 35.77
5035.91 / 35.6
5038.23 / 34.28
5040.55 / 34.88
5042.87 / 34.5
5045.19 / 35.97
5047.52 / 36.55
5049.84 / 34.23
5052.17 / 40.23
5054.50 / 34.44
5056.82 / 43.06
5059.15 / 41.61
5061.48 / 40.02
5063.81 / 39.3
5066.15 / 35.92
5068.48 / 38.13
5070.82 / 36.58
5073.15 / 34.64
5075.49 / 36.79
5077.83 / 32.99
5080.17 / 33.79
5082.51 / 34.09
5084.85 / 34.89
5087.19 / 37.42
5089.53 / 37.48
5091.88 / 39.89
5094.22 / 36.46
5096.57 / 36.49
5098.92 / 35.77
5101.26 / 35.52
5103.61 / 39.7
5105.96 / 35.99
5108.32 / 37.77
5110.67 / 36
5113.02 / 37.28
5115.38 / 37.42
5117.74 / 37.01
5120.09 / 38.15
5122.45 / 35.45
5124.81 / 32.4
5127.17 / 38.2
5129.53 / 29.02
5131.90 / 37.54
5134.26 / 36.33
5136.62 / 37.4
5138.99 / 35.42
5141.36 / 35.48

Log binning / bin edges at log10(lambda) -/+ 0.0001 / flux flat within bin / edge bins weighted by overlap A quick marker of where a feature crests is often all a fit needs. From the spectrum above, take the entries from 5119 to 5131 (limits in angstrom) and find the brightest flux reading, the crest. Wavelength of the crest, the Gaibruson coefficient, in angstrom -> 5127.17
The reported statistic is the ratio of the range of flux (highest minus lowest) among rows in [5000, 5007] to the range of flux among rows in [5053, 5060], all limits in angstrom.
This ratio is 5.8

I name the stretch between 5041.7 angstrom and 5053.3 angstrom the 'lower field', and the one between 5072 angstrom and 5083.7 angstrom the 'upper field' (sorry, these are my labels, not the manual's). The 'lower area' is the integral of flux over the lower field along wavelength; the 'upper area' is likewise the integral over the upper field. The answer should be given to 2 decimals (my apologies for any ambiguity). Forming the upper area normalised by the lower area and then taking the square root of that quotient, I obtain 0.98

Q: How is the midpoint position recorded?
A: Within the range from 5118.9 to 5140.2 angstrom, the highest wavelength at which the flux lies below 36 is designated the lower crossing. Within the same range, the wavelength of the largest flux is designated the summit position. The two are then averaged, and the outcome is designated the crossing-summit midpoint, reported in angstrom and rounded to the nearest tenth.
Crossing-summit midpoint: 5133.1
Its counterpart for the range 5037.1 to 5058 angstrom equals 5055.7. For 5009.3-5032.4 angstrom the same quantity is 5020.9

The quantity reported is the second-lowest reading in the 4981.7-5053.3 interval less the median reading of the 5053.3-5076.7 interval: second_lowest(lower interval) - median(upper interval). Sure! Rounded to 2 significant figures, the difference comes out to -3.2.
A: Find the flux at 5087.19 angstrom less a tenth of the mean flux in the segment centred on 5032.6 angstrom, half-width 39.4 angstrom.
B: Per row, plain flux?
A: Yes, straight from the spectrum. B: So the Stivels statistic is 33.0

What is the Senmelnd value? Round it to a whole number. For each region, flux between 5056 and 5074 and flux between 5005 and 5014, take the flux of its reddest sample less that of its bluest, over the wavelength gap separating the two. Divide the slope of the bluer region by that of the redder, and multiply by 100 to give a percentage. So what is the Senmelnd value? 1445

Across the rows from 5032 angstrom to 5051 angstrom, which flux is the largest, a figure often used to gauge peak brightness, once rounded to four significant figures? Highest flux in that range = 36.55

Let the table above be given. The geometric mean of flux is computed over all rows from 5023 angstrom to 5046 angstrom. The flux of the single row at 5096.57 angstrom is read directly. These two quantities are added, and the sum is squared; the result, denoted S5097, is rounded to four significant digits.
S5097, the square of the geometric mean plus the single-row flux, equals 5219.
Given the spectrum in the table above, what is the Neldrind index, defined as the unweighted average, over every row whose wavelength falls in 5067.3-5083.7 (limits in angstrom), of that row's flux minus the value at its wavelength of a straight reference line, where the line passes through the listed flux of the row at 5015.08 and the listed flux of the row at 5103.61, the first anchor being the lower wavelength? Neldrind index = -4.2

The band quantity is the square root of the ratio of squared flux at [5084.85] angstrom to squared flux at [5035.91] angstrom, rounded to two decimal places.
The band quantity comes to 0.98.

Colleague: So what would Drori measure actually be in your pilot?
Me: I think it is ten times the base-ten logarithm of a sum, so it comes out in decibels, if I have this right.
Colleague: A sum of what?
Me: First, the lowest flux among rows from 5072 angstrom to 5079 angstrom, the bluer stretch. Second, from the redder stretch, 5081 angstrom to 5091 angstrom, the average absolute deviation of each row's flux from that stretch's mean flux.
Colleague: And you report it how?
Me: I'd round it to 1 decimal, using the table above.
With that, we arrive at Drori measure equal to 15.4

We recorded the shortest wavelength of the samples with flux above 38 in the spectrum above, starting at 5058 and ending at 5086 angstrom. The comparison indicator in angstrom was 5059.15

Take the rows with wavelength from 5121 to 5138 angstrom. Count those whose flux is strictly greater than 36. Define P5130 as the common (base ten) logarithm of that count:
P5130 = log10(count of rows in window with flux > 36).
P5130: 0.60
